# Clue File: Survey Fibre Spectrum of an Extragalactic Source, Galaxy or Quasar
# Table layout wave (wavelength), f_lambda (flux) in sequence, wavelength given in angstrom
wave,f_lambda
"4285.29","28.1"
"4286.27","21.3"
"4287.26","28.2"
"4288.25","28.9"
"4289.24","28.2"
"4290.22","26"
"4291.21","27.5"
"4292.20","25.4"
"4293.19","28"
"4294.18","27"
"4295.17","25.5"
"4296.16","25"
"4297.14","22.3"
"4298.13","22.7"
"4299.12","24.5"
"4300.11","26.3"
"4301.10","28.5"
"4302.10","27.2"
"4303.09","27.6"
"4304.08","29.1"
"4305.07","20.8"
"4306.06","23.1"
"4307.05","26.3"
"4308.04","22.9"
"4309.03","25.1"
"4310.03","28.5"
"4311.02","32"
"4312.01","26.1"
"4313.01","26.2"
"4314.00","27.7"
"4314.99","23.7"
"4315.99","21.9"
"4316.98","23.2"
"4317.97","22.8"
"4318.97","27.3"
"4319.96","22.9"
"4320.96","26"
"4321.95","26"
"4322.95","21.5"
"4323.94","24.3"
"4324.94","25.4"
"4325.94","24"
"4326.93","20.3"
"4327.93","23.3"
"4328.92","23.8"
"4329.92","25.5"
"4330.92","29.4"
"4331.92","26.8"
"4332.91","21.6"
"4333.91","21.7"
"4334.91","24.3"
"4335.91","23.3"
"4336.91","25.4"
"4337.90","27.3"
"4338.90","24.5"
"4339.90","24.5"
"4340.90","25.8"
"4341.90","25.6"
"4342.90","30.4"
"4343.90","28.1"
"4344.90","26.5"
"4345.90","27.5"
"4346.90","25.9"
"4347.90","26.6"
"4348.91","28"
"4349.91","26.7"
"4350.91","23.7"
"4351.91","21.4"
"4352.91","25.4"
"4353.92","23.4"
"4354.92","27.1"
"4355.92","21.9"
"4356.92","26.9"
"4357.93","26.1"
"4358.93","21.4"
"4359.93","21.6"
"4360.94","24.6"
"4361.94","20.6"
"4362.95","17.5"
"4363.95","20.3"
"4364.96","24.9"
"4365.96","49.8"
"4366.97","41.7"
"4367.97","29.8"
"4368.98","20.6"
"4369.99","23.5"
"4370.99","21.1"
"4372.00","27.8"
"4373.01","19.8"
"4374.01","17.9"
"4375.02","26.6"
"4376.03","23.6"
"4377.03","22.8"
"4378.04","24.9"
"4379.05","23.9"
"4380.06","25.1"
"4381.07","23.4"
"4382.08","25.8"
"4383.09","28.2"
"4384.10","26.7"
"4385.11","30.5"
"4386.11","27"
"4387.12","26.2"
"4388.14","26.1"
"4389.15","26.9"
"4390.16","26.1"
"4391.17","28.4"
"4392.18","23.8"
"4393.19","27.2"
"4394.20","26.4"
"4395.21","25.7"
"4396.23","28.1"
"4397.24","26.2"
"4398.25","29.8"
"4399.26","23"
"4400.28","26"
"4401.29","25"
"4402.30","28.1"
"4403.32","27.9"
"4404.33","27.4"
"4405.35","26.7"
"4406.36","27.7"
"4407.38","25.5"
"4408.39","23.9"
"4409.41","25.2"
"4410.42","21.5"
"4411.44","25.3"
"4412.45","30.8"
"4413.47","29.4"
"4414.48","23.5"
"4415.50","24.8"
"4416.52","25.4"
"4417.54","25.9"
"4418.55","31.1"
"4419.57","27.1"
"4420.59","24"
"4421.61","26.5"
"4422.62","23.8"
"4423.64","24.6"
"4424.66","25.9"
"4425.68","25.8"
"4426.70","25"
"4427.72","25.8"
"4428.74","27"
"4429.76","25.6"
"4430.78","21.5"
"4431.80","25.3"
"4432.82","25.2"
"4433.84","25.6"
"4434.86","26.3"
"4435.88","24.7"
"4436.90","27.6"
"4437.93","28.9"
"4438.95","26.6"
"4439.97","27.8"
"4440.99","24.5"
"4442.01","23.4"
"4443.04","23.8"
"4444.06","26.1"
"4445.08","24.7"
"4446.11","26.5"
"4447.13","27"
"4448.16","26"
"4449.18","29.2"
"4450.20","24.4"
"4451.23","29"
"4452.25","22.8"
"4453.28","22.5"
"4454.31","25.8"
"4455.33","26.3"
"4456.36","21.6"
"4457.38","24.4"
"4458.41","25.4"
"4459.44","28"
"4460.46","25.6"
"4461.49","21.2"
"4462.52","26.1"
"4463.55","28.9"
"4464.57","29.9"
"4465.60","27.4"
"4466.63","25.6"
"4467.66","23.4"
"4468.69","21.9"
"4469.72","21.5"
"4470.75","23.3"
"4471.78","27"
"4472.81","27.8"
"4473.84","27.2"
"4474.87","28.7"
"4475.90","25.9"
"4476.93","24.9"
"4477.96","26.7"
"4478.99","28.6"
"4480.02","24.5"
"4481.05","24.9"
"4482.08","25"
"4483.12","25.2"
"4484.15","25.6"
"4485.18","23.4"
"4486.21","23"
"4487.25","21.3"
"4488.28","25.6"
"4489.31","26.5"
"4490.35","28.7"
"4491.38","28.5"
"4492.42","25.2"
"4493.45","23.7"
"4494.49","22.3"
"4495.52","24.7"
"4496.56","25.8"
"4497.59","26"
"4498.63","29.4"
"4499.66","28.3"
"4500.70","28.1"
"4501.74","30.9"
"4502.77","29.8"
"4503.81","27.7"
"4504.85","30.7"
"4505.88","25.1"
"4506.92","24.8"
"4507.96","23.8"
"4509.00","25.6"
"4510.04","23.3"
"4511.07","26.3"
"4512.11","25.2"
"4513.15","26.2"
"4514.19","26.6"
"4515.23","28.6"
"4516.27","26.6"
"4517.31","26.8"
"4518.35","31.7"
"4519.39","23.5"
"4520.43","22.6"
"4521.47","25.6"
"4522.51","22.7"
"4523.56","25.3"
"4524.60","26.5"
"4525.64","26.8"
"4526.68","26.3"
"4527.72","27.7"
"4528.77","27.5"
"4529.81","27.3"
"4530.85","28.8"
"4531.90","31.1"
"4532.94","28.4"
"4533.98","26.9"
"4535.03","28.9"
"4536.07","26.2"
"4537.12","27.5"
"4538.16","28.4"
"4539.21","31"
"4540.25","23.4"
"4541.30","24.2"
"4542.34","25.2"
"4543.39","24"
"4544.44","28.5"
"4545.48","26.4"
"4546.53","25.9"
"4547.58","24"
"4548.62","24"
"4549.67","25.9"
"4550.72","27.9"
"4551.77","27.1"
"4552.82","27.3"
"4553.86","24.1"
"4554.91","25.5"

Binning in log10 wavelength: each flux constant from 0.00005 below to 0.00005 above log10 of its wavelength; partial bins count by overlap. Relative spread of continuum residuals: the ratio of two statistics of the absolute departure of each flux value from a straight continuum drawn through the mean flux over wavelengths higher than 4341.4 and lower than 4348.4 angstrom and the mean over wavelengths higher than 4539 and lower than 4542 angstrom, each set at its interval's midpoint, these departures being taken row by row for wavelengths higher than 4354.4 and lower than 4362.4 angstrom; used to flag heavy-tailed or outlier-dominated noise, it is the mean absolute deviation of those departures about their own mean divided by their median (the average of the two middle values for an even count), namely 0.6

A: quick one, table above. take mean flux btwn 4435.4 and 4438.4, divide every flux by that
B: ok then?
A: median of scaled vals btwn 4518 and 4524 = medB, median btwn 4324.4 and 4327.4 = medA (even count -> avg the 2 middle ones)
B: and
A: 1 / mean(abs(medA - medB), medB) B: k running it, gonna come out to 2.18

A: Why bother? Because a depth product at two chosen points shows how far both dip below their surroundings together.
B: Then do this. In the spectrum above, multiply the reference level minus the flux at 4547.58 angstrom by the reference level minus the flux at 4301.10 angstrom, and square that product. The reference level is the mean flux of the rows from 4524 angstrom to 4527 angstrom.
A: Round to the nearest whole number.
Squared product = 25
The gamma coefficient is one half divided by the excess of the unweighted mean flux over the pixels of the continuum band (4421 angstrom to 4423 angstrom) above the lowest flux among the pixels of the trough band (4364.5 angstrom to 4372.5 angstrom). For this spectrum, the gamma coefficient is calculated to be 0.11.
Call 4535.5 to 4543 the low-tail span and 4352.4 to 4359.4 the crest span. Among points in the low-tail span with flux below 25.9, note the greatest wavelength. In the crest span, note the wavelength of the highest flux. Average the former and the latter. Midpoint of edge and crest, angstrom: 4448.6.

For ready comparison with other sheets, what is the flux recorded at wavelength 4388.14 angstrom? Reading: 26.1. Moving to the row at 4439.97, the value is 27.8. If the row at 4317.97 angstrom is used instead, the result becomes 22.8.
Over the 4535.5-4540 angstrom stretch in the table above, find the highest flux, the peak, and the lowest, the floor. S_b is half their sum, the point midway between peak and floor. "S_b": 28.6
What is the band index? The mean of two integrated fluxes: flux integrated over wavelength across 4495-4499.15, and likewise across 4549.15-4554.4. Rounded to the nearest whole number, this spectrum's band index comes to 124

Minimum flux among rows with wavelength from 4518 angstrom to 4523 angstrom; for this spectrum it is 22.6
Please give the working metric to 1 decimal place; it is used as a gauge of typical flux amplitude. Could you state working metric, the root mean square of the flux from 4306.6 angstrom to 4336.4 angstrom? 24.9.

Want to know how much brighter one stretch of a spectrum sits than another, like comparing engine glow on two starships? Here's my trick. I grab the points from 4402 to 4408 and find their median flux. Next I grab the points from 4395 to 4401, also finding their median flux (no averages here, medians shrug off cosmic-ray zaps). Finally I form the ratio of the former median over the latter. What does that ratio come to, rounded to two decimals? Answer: 1.06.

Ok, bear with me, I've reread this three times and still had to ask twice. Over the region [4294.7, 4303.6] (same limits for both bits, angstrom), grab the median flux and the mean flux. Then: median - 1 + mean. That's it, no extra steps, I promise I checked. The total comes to 50.0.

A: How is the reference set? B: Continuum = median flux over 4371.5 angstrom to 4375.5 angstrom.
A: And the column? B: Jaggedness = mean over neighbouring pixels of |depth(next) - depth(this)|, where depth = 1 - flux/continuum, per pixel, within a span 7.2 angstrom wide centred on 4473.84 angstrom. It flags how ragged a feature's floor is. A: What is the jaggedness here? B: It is 0.075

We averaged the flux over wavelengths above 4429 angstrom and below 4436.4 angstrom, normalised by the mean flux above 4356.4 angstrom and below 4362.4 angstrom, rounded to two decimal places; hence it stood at 1.06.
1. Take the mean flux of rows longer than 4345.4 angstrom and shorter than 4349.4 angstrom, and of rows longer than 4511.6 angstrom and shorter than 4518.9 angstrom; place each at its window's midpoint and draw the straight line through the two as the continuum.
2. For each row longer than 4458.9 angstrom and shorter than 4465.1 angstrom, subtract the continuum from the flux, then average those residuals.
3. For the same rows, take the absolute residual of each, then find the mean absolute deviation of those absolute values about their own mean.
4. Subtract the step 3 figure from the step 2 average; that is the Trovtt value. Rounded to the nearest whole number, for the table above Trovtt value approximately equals -2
